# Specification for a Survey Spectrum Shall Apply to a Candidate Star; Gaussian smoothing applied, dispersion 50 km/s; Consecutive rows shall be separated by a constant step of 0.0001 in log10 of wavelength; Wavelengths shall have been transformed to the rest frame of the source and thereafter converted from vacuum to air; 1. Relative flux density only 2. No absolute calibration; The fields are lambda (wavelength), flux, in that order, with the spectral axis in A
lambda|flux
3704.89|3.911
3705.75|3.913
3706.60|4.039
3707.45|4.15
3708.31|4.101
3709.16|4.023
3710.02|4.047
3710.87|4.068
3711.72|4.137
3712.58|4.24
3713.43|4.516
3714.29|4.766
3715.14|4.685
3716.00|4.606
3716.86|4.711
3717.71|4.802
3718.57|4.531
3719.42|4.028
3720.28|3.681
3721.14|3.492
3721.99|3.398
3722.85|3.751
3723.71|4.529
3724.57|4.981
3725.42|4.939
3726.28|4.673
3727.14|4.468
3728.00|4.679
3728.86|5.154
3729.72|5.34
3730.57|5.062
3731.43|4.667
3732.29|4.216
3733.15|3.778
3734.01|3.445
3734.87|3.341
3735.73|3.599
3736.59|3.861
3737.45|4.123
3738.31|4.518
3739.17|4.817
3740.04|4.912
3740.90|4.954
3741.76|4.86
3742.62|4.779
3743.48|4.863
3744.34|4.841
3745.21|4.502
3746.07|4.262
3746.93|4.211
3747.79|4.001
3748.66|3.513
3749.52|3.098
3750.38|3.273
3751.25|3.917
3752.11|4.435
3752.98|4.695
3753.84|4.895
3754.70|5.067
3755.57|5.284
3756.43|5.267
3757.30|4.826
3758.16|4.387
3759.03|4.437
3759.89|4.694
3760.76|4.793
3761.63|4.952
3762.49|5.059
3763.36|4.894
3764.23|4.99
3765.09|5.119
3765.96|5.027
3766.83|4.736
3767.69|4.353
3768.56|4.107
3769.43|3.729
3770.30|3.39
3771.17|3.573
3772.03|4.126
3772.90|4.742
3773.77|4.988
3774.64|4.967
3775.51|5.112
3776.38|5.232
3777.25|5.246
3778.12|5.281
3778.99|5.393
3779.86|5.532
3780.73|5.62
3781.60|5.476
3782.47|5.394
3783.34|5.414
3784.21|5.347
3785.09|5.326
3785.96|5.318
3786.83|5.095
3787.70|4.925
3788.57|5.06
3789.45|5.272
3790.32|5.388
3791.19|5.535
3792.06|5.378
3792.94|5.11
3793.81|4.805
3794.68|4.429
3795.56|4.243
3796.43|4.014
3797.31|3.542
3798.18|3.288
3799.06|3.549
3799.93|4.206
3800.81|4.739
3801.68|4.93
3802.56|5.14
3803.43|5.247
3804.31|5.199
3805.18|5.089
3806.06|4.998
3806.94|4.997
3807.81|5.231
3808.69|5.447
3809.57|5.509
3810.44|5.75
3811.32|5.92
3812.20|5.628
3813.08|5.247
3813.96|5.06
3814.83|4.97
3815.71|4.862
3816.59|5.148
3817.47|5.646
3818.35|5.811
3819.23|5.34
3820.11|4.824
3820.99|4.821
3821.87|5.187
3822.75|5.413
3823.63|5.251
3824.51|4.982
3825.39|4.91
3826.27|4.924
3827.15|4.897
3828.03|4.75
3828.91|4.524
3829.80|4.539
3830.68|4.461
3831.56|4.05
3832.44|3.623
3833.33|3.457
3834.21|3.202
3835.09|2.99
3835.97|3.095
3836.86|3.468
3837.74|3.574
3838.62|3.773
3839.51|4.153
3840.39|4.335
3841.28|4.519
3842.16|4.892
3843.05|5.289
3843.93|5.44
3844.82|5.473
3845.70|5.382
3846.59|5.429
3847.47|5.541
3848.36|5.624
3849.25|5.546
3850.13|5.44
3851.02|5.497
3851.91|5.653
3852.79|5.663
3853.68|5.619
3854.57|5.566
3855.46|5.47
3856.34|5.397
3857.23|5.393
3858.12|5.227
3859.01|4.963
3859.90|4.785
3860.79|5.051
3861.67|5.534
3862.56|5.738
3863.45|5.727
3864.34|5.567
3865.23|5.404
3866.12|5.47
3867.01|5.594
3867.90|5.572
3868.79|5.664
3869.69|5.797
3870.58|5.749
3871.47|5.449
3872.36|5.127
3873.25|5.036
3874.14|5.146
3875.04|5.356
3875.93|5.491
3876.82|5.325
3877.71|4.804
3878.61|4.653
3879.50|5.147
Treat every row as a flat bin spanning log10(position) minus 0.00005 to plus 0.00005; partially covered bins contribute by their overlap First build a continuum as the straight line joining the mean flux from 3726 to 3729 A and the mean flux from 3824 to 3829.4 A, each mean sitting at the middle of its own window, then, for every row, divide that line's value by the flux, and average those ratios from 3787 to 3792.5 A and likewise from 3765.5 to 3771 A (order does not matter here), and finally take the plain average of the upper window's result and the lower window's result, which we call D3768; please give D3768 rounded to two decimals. 1.03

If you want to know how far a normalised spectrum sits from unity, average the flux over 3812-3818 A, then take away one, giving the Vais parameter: 4.2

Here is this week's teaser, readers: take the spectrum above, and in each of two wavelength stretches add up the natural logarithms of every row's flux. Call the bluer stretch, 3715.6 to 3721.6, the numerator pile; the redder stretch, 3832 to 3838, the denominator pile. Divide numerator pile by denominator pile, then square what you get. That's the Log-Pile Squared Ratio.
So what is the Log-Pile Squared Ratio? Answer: 1.44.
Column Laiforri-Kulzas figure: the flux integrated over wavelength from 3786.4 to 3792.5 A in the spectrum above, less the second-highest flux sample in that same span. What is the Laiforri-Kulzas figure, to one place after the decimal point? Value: 26.6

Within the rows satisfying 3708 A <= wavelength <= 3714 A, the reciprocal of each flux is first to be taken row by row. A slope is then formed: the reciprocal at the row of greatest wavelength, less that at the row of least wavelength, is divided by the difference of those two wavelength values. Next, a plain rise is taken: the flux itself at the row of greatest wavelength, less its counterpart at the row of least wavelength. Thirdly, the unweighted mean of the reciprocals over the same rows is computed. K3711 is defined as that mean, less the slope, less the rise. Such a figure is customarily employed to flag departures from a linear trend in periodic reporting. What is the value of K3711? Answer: -0.2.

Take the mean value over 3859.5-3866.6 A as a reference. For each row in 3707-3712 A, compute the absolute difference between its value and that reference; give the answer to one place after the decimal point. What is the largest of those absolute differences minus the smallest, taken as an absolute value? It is 0.1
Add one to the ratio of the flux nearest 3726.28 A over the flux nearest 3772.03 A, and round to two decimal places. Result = 2.13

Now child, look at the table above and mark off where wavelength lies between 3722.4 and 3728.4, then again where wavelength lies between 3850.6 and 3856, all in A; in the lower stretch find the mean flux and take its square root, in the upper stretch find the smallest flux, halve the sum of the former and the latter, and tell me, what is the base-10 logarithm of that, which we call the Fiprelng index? 0.580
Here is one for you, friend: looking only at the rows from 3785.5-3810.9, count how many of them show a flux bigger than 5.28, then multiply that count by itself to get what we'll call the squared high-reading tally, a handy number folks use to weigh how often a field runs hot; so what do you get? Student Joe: 49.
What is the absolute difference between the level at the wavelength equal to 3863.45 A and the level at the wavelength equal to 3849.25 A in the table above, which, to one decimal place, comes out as 0.2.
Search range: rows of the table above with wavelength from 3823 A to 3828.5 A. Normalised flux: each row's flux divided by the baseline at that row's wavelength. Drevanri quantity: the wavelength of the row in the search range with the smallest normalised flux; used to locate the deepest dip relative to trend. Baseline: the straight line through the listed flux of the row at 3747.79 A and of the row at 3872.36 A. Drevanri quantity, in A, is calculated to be 3828.03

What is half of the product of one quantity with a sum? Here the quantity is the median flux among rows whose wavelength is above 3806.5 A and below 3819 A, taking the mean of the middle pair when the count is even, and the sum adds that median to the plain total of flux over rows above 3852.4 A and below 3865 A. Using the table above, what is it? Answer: 217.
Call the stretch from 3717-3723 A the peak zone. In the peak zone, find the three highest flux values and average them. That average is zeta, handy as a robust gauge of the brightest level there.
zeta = 4.45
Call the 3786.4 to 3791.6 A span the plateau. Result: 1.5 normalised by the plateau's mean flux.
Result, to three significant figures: 0.288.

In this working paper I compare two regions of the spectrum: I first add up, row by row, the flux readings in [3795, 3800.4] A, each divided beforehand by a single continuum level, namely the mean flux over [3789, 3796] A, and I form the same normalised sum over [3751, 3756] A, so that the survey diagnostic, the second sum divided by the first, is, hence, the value 1.2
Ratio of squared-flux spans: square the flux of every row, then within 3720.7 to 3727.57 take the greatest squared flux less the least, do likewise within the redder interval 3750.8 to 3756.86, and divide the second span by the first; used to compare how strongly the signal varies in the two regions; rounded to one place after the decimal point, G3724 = 0.9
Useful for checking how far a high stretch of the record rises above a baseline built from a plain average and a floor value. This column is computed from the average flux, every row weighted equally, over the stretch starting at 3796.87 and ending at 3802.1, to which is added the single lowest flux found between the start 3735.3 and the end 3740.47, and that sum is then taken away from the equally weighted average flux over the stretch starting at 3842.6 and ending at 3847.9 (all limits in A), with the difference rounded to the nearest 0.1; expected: -2.2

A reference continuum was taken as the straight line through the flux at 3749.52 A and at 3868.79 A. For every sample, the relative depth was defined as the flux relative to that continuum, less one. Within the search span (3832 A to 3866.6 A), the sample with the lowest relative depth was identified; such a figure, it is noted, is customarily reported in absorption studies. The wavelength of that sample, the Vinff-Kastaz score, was 3835.09 A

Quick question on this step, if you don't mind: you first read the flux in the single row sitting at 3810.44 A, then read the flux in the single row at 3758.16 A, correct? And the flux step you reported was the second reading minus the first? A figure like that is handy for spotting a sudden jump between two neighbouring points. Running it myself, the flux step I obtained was -1.4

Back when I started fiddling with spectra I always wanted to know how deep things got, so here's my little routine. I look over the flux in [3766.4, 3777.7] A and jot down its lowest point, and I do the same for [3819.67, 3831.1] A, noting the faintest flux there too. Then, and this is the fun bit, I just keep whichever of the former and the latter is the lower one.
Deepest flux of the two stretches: 3.39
